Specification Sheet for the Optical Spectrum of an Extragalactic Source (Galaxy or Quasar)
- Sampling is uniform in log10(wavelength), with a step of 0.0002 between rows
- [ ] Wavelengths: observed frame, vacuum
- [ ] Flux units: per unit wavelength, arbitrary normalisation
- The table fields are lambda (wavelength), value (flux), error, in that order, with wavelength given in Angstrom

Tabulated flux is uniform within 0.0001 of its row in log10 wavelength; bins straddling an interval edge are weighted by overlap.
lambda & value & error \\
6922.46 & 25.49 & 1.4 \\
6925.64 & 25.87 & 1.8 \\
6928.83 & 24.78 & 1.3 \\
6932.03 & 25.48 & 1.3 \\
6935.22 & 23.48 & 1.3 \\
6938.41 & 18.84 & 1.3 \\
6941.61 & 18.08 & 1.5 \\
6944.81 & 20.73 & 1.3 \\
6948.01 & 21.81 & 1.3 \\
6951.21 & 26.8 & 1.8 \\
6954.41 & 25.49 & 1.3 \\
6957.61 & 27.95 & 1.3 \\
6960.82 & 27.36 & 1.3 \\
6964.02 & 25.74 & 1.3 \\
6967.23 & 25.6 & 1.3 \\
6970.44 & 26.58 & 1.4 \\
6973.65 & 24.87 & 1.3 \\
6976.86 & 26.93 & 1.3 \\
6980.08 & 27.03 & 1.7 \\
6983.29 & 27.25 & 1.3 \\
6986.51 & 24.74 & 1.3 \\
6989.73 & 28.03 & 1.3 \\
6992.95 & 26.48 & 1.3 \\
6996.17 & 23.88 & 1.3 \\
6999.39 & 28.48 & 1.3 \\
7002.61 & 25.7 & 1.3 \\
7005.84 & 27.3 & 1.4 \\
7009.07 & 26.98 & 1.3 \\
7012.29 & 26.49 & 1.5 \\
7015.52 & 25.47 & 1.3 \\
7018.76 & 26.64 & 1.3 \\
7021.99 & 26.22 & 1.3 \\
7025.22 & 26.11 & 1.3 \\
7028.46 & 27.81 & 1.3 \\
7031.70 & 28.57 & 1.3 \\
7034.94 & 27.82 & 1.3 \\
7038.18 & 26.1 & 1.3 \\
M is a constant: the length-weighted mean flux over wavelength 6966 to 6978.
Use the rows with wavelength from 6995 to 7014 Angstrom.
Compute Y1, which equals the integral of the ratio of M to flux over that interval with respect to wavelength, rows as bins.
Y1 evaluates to 19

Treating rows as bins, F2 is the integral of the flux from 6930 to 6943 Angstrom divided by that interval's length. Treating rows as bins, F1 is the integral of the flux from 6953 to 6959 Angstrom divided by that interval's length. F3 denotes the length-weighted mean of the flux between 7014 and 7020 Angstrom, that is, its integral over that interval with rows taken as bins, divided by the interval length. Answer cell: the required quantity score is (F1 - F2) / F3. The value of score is 0.20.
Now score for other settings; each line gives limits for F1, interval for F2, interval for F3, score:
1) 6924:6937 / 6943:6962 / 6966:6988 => 0.00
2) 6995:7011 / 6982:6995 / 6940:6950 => 0.00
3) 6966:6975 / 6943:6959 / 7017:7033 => 0.05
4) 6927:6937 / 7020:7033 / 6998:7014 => -0.10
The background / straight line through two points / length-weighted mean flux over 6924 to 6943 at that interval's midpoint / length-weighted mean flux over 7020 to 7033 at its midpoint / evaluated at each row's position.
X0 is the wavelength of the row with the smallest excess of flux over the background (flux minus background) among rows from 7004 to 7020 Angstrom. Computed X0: 7015.52 Angstrom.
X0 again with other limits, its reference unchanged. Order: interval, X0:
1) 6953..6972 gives 6967.23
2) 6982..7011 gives 6996.17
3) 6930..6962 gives 6941.61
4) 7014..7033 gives 7015.52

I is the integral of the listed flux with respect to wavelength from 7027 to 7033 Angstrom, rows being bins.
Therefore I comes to 169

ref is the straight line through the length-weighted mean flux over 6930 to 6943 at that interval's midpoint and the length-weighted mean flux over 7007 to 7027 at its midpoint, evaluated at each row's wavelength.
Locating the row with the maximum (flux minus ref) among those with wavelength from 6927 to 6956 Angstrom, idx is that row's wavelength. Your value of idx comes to 6951.21 Angstrom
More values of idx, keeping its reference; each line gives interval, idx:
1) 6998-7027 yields 6999.39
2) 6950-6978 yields 6957.61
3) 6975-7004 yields 6989.73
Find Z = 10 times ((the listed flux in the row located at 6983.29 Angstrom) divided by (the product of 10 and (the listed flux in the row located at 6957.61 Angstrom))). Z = 0.97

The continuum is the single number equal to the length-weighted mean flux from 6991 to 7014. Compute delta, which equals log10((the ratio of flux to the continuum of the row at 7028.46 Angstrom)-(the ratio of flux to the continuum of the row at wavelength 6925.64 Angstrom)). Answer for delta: -1.14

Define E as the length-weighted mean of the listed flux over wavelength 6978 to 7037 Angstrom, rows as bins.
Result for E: 26.7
